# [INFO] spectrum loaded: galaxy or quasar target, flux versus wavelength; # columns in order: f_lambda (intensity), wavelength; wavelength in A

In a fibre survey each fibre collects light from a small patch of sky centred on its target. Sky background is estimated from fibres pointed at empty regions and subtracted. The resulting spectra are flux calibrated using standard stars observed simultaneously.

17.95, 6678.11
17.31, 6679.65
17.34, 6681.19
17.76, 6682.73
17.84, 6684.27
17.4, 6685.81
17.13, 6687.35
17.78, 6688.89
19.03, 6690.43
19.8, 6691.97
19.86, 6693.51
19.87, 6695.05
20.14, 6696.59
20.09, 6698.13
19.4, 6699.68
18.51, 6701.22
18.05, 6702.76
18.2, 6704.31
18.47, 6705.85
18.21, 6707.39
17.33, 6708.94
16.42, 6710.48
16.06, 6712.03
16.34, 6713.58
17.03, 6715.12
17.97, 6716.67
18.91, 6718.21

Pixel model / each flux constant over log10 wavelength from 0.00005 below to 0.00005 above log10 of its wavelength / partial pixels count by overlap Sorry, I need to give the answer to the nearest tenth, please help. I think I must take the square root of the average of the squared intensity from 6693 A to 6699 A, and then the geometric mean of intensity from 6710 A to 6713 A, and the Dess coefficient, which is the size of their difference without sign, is 3.8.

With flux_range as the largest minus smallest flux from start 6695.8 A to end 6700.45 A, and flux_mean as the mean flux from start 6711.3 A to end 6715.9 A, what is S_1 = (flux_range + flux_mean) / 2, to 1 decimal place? 8.6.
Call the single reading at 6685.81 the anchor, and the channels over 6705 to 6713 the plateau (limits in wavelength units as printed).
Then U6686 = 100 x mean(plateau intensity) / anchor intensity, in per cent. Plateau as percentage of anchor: 99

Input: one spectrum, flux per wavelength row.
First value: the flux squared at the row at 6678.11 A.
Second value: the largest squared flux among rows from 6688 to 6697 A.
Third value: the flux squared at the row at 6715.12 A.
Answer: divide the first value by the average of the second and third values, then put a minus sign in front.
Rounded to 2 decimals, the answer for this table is -0.93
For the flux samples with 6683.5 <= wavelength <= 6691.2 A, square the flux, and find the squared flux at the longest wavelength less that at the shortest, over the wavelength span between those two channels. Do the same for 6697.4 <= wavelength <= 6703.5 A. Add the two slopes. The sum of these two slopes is -10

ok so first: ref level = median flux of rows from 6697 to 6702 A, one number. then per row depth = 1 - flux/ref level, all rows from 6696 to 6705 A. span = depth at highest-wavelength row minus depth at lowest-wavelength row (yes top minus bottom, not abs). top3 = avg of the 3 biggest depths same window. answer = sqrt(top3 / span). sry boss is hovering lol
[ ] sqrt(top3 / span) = 0.77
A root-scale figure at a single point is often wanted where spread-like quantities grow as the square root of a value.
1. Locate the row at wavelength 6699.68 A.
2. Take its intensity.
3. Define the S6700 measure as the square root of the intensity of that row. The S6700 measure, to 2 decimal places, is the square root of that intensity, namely 4.40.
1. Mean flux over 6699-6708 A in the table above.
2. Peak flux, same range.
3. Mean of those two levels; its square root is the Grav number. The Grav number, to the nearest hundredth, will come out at 4.35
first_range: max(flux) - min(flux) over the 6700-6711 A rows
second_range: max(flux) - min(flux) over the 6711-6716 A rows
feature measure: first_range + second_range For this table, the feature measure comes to 3.06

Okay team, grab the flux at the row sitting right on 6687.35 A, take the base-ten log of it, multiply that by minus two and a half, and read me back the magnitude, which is -3.08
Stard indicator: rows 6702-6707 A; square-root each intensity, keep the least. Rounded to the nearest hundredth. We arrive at 4.25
